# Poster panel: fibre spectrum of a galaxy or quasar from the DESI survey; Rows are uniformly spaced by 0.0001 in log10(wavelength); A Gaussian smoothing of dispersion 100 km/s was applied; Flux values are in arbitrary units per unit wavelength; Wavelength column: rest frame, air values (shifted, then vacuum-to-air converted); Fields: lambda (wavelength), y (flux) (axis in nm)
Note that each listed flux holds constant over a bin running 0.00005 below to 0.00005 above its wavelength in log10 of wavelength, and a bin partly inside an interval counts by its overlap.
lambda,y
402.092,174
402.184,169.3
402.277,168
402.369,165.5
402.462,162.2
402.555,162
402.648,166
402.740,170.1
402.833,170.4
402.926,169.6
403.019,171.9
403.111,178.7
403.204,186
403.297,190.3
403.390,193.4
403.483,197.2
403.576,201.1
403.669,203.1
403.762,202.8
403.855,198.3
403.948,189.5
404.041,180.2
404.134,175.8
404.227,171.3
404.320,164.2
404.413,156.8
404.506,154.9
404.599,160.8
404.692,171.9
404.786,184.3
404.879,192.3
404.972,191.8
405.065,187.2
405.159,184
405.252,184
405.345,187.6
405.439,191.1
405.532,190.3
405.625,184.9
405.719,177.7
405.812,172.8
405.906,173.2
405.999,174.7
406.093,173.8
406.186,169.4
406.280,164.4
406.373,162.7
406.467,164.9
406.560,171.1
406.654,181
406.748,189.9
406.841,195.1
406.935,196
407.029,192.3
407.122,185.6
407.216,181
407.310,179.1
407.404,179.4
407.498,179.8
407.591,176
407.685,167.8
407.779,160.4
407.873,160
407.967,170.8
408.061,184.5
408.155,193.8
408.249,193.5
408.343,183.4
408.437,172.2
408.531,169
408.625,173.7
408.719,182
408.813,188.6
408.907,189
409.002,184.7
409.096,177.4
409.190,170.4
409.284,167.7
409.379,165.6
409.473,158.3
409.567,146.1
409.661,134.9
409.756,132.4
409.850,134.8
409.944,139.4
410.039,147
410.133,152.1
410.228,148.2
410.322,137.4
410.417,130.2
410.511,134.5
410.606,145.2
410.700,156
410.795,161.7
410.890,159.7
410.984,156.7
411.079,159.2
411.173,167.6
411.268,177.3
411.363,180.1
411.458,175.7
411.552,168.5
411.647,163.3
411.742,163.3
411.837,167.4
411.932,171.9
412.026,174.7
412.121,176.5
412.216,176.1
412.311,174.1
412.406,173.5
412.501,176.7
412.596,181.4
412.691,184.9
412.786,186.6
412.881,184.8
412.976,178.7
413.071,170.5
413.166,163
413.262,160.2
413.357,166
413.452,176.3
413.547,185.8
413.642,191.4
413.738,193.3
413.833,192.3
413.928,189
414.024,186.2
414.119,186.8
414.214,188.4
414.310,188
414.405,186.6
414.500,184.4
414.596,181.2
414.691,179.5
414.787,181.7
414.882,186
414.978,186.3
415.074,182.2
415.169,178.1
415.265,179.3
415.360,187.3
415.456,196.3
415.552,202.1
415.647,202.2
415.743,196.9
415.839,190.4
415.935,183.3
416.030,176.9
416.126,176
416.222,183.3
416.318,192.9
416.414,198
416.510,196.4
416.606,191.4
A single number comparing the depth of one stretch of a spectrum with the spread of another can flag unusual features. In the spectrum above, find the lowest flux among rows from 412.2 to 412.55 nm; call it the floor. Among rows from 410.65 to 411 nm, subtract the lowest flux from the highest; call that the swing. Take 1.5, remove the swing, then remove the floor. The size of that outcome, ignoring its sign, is 178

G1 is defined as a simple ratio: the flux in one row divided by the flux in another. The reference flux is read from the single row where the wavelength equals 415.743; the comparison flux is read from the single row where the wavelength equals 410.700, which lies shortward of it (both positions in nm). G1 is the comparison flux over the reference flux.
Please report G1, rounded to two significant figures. 0.79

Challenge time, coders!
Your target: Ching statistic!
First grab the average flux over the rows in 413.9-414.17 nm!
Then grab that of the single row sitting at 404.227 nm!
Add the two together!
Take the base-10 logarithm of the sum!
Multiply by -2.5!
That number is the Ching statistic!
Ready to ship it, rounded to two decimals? -6.39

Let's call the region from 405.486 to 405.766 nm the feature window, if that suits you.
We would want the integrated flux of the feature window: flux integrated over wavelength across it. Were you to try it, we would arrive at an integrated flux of 52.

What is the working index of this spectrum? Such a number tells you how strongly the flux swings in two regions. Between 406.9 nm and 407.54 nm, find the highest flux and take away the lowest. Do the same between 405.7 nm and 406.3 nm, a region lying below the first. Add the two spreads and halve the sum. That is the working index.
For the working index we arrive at 15.1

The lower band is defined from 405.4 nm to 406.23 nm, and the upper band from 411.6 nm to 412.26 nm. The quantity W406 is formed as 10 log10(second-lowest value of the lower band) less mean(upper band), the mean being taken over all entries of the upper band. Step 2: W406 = -148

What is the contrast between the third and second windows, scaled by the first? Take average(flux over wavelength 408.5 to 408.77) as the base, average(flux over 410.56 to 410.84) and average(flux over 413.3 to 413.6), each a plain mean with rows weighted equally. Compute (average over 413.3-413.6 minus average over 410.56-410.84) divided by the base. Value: 0.12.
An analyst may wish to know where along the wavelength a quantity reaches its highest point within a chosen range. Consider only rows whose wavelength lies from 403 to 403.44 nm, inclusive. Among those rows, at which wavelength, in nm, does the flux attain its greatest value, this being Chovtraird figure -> 403.390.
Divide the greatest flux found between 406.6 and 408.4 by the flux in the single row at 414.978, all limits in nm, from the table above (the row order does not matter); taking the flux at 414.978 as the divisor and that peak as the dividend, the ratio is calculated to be 1.05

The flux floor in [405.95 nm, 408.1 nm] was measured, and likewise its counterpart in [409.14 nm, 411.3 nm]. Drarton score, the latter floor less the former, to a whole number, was -30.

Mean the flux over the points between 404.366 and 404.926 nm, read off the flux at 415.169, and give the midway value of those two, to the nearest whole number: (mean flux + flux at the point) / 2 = 174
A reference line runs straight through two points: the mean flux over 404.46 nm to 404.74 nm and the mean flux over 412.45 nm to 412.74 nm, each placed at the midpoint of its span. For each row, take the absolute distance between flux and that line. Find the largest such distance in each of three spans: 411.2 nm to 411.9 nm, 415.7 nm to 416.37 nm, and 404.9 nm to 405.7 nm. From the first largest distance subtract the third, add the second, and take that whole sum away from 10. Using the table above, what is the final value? 10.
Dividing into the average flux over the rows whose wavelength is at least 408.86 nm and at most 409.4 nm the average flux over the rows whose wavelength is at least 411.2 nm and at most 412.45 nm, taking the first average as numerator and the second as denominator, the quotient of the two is 1.02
